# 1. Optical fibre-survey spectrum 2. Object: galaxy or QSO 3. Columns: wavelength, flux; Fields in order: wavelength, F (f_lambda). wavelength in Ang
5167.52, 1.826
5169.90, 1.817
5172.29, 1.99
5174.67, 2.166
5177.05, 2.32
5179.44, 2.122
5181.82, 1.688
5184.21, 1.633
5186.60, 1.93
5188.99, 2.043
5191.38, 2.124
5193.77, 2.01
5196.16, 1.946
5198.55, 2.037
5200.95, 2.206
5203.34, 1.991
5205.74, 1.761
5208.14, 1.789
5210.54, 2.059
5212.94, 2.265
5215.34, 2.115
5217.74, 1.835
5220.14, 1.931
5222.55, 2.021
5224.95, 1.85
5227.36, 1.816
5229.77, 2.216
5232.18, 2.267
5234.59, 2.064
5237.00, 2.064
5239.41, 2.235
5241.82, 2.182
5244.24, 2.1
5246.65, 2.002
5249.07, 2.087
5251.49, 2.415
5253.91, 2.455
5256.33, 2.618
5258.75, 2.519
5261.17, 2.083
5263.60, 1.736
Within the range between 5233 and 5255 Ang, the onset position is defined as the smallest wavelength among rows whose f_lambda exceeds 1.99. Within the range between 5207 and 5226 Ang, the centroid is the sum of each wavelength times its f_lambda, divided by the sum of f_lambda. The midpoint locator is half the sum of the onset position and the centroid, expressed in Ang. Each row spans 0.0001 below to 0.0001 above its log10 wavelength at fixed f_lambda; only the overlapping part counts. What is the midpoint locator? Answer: 5225.5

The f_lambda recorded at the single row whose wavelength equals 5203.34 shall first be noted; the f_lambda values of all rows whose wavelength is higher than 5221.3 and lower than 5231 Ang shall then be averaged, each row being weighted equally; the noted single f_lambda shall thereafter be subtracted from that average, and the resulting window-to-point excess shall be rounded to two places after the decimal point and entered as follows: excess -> -0.02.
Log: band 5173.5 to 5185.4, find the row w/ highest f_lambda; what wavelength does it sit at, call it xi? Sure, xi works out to 5177.05 Ang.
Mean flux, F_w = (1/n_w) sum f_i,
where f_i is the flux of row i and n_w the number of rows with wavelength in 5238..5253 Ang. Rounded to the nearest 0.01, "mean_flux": 2.17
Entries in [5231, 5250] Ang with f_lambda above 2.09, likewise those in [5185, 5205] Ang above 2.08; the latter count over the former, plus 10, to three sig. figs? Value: 10.5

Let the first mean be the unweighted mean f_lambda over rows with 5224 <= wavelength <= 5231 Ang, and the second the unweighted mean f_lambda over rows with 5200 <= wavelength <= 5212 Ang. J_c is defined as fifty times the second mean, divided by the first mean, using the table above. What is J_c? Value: 50.0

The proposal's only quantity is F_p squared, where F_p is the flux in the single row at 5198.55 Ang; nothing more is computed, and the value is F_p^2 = 4.1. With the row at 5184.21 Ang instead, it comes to 2.7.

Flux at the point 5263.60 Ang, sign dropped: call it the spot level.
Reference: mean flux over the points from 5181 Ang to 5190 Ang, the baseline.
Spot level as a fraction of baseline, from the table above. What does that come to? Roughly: 0.95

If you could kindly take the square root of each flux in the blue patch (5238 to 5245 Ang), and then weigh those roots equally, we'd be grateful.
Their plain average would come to 1.47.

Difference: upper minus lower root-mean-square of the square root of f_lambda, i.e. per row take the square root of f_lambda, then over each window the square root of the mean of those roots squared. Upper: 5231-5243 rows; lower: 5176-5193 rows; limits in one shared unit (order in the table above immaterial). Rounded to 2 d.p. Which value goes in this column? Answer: 0.06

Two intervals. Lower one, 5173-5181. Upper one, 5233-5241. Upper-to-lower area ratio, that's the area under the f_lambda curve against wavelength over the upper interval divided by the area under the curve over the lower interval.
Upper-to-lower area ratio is 1.0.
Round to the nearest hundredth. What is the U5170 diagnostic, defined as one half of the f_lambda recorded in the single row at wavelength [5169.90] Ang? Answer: 0.91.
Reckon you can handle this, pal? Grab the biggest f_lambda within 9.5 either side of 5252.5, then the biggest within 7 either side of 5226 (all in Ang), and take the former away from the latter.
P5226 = -0.35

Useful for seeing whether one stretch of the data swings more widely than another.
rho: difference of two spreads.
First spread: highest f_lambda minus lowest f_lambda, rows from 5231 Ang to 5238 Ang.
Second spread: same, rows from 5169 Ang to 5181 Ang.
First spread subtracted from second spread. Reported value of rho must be 0.30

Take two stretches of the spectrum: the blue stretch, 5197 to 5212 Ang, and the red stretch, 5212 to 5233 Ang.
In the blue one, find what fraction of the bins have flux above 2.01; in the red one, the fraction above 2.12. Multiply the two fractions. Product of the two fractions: 0.17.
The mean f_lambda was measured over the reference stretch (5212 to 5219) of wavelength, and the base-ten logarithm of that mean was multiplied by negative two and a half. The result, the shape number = -0.79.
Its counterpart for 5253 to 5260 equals -1.01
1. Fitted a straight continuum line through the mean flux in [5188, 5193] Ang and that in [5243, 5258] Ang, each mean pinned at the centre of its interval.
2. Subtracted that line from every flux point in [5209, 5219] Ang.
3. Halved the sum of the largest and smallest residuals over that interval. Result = -0.12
